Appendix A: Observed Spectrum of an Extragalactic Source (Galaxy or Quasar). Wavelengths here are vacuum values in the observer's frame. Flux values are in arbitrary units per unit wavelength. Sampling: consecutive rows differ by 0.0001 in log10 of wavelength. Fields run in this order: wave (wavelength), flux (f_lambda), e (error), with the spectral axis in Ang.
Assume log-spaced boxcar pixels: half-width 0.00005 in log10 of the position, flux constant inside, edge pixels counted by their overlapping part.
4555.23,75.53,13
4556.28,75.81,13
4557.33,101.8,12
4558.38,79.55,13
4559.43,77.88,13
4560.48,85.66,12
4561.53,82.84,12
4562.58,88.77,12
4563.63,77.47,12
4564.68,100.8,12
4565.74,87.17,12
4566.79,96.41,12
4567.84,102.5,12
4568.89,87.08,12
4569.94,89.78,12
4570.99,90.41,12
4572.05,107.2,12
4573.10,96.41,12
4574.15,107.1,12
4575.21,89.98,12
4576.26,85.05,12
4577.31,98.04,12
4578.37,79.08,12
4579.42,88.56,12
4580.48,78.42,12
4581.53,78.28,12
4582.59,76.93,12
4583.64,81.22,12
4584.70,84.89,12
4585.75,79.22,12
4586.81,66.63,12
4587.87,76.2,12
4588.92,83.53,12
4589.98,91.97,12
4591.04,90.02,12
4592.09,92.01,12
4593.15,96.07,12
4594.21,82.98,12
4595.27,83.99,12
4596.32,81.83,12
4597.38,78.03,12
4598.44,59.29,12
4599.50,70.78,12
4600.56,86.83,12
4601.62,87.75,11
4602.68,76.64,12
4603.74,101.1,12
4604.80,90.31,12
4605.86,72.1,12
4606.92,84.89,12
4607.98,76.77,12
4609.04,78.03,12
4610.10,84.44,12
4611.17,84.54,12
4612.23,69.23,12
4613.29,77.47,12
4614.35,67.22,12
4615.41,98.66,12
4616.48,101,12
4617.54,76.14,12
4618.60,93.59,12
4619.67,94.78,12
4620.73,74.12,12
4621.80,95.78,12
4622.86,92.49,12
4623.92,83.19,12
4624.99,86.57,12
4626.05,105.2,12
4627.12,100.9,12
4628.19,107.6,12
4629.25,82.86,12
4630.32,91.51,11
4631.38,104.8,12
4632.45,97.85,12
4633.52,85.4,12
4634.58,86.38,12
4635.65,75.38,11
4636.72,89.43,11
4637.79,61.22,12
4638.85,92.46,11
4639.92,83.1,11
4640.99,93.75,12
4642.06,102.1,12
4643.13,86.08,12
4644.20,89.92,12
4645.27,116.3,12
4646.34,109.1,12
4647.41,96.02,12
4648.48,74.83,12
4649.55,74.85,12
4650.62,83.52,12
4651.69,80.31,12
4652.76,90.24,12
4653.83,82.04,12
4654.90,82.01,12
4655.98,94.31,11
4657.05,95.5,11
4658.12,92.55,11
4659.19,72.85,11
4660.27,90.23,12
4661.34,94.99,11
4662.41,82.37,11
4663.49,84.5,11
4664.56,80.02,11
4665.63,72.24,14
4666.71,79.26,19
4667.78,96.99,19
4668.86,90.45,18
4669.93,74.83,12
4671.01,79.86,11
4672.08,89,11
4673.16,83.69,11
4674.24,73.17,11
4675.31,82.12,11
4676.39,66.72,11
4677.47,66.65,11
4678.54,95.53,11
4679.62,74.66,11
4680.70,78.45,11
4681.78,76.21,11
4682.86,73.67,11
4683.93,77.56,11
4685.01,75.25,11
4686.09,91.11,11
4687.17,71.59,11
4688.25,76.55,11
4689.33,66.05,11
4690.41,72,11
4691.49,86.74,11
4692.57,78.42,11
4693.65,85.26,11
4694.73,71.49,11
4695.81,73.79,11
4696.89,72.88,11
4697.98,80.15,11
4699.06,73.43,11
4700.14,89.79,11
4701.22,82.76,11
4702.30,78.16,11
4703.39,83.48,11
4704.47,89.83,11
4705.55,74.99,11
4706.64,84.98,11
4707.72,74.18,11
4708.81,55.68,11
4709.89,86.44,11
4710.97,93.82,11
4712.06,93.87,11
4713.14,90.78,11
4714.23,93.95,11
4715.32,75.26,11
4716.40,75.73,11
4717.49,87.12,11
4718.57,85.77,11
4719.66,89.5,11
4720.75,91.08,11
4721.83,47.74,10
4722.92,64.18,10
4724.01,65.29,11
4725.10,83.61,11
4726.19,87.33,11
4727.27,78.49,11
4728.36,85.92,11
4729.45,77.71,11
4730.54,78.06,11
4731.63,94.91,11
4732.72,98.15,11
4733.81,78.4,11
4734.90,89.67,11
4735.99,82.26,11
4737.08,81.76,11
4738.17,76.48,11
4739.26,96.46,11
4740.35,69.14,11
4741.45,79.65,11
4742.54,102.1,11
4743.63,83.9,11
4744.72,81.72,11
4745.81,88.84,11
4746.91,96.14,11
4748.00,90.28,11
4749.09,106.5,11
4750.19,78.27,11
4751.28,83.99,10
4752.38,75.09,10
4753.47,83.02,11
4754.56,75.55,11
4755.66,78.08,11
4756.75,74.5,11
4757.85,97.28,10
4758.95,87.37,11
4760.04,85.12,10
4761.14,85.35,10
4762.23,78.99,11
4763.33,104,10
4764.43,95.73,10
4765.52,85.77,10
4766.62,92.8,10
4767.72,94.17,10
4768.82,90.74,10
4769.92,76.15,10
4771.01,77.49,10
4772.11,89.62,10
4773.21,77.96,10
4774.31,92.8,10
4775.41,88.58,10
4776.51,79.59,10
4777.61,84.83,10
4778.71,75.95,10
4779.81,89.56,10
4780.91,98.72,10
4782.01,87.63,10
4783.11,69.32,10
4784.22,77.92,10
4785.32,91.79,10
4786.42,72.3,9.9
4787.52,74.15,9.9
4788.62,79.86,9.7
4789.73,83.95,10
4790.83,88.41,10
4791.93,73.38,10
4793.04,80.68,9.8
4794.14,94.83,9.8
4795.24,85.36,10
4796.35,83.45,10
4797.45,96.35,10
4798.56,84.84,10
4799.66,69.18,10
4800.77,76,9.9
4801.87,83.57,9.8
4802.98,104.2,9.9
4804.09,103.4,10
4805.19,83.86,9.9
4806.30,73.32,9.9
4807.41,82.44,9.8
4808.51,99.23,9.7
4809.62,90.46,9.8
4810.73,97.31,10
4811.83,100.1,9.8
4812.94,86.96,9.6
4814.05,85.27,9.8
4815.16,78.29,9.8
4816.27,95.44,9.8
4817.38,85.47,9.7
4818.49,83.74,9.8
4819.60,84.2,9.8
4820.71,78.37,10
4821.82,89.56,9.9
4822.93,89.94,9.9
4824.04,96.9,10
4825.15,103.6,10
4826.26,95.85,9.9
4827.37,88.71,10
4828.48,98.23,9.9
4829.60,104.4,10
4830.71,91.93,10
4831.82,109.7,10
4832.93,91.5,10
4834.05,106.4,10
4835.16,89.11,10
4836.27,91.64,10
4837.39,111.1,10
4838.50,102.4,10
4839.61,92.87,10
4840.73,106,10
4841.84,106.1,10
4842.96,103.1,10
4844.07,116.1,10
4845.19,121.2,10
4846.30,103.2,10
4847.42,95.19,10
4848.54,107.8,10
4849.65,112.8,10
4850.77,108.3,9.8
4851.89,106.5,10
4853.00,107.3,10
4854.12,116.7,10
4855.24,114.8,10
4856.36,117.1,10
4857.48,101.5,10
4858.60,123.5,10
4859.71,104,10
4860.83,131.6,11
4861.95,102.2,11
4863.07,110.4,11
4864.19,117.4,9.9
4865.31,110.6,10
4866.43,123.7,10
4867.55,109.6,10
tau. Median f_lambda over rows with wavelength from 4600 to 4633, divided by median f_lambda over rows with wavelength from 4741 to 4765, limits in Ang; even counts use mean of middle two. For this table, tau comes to 1.03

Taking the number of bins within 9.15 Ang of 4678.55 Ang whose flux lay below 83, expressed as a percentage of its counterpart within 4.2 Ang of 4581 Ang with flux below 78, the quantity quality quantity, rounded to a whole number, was 1300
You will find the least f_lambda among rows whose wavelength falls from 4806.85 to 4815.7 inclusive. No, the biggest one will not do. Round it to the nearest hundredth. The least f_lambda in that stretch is 78.29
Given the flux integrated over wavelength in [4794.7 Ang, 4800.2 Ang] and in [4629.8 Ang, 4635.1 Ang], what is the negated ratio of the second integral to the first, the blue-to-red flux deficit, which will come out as -1.07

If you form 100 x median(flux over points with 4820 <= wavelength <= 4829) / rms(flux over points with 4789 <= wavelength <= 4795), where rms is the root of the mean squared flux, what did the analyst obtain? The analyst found 110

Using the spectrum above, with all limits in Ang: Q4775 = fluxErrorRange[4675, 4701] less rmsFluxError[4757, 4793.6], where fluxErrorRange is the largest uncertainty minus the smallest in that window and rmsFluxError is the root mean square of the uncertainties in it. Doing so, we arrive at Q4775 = -10.0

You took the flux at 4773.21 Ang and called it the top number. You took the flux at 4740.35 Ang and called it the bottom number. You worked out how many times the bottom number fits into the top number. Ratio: 1.13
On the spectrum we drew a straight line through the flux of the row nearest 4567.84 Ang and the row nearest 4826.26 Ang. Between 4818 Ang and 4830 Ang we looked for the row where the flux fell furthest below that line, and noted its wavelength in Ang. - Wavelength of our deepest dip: 4820.71 Ang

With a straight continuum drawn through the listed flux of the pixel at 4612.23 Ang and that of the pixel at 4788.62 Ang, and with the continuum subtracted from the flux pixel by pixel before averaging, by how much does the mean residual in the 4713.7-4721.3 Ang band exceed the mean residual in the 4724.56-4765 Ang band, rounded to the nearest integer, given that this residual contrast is 1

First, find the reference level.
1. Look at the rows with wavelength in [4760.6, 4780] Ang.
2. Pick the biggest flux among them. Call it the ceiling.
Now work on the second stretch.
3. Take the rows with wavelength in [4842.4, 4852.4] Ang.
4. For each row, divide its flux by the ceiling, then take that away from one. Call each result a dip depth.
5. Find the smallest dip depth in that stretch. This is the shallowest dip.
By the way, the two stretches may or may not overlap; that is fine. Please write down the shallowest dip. -0.17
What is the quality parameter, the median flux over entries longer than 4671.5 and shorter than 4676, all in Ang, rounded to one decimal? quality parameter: 82.9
